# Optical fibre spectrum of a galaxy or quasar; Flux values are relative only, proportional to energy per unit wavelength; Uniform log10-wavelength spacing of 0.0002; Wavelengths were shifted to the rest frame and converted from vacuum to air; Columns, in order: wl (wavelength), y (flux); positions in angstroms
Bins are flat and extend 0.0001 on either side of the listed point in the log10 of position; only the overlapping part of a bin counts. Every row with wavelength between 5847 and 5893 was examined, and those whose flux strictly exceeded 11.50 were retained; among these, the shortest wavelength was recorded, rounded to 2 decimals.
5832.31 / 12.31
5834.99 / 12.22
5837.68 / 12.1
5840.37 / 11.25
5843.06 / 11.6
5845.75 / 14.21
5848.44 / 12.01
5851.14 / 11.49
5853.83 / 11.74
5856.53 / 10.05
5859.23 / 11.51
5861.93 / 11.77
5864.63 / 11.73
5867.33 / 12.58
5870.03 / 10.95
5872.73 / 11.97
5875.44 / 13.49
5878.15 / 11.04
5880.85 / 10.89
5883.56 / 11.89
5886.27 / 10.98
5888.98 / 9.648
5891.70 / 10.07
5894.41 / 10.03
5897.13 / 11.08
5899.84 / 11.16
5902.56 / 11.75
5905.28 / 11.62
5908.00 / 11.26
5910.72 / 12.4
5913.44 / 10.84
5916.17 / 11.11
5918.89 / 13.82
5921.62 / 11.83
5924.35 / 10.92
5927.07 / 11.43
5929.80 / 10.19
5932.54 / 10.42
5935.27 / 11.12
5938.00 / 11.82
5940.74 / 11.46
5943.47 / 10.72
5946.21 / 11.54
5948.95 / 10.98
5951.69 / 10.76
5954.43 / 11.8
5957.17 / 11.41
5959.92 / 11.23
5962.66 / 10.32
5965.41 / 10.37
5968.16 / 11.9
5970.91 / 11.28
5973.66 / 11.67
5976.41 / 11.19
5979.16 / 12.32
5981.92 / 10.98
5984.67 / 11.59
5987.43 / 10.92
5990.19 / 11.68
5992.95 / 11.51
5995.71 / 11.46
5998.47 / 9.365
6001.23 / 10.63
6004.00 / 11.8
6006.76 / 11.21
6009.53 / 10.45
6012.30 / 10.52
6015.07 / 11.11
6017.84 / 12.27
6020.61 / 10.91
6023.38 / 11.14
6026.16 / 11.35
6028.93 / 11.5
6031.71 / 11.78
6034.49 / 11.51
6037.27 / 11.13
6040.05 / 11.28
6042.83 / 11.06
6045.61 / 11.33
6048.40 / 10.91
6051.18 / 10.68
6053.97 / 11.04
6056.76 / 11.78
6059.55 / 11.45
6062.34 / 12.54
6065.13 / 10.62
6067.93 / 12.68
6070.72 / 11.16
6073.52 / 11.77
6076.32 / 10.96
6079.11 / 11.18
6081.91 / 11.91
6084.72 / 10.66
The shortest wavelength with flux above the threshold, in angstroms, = 5848.44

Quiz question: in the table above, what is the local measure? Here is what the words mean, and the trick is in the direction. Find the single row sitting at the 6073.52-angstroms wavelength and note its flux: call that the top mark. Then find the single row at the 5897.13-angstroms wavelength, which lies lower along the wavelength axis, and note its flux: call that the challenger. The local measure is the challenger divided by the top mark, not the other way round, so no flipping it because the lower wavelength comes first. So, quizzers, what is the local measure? 0.94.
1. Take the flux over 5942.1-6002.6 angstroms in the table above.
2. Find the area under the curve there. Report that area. 676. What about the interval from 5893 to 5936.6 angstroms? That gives 493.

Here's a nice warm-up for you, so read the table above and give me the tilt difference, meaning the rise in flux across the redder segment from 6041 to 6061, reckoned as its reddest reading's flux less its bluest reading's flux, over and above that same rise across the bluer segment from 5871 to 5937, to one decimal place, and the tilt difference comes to 1.2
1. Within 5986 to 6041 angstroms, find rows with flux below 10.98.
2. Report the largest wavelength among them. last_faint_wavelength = 6020.61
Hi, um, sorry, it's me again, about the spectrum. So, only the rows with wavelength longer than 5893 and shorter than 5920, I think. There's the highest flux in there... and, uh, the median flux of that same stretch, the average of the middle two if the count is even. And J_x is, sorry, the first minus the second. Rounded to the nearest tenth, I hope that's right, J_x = 2.6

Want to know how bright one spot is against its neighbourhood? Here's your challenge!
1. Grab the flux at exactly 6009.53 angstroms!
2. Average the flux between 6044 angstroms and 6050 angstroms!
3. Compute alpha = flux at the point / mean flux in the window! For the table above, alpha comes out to 0.94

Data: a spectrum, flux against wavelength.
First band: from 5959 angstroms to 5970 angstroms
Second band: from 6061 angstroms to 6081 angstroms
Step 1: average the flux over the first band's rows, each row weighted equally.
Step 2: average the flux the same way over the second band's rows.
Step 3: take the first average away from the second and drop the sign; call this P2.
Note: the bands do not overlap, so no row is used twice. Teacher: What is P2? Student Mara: 0.6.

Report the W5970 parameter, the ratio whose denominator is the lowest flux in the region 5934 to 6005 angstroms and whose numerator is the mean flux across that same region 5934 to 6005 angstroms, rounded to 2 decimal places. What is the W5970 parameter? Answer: 1.20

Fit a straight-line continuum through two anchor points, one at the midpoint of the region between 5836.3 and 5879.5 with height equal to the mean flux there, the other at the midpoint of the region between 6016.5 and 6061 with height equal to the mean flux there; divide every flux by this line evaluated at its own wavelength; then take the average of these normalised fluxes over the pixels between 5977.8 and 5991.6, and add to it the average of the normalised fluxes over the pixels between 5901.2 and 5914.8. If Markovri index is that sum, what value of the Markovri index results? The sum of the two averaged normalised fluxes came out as 1.99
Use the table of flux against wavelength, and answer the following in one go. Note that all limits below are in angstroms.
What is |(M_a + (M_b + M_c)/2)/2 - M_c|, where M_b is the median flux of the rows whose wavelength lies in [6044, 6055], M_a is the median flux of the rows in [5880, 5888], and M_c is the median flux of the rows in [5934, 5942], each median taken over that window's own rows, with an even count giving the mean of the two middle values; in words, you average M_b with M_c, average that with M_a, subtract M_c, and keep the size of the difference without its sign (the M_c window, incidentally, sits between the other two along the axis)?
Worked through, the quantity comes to 0.36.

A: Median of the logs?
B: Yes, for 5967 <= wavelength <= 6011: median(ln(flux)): 2.43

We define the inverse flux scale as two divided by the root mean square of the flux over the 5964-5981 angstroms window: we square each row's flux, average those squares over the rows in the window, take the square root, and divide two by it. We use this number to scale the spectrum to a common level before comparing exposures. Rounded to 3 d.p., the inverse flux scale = 0.174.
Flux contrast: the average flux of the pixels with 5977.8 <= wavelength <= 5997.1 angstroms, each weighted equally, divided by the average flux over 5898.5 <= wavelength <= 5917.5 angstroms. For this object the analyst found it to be 1.00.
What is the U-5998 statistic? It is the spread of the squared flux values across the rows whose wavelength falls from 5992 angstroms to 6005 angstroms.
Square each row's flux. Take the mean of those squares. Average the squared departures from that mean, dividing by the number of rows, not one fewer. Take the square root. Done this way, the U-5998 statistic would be 18.7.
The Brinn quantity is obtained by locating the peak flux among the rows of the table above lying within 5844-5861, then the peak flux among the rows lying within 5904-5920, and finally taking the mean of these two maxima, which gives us 14.0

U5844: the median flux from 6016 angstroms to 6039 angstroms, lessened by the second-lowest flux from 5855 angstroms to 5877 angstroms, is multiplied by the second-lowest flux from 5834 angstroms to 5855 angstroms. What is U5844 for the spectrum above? 5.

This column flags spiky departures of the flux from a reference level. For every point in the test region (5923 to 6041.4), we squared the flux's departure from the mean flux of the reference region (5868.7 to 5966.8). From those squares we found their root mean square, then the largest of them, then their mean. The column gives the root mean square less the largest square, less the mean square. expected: -3.1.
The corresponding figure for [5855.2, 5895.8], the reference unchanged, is -4.5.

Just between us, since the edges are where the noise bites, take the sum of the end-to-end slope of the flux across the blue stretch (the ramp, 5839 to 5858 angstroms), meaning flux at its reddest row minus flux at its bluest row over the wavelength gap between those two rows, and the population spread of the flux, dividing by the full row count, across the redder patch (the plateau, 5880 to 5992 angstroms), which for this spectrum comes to 0.66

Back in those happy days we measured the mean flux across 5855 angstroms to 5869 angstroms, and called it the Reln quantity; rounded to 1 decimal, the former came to 11.5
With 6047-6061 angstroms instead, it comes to 11.2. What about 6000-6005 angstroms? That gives 11.2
